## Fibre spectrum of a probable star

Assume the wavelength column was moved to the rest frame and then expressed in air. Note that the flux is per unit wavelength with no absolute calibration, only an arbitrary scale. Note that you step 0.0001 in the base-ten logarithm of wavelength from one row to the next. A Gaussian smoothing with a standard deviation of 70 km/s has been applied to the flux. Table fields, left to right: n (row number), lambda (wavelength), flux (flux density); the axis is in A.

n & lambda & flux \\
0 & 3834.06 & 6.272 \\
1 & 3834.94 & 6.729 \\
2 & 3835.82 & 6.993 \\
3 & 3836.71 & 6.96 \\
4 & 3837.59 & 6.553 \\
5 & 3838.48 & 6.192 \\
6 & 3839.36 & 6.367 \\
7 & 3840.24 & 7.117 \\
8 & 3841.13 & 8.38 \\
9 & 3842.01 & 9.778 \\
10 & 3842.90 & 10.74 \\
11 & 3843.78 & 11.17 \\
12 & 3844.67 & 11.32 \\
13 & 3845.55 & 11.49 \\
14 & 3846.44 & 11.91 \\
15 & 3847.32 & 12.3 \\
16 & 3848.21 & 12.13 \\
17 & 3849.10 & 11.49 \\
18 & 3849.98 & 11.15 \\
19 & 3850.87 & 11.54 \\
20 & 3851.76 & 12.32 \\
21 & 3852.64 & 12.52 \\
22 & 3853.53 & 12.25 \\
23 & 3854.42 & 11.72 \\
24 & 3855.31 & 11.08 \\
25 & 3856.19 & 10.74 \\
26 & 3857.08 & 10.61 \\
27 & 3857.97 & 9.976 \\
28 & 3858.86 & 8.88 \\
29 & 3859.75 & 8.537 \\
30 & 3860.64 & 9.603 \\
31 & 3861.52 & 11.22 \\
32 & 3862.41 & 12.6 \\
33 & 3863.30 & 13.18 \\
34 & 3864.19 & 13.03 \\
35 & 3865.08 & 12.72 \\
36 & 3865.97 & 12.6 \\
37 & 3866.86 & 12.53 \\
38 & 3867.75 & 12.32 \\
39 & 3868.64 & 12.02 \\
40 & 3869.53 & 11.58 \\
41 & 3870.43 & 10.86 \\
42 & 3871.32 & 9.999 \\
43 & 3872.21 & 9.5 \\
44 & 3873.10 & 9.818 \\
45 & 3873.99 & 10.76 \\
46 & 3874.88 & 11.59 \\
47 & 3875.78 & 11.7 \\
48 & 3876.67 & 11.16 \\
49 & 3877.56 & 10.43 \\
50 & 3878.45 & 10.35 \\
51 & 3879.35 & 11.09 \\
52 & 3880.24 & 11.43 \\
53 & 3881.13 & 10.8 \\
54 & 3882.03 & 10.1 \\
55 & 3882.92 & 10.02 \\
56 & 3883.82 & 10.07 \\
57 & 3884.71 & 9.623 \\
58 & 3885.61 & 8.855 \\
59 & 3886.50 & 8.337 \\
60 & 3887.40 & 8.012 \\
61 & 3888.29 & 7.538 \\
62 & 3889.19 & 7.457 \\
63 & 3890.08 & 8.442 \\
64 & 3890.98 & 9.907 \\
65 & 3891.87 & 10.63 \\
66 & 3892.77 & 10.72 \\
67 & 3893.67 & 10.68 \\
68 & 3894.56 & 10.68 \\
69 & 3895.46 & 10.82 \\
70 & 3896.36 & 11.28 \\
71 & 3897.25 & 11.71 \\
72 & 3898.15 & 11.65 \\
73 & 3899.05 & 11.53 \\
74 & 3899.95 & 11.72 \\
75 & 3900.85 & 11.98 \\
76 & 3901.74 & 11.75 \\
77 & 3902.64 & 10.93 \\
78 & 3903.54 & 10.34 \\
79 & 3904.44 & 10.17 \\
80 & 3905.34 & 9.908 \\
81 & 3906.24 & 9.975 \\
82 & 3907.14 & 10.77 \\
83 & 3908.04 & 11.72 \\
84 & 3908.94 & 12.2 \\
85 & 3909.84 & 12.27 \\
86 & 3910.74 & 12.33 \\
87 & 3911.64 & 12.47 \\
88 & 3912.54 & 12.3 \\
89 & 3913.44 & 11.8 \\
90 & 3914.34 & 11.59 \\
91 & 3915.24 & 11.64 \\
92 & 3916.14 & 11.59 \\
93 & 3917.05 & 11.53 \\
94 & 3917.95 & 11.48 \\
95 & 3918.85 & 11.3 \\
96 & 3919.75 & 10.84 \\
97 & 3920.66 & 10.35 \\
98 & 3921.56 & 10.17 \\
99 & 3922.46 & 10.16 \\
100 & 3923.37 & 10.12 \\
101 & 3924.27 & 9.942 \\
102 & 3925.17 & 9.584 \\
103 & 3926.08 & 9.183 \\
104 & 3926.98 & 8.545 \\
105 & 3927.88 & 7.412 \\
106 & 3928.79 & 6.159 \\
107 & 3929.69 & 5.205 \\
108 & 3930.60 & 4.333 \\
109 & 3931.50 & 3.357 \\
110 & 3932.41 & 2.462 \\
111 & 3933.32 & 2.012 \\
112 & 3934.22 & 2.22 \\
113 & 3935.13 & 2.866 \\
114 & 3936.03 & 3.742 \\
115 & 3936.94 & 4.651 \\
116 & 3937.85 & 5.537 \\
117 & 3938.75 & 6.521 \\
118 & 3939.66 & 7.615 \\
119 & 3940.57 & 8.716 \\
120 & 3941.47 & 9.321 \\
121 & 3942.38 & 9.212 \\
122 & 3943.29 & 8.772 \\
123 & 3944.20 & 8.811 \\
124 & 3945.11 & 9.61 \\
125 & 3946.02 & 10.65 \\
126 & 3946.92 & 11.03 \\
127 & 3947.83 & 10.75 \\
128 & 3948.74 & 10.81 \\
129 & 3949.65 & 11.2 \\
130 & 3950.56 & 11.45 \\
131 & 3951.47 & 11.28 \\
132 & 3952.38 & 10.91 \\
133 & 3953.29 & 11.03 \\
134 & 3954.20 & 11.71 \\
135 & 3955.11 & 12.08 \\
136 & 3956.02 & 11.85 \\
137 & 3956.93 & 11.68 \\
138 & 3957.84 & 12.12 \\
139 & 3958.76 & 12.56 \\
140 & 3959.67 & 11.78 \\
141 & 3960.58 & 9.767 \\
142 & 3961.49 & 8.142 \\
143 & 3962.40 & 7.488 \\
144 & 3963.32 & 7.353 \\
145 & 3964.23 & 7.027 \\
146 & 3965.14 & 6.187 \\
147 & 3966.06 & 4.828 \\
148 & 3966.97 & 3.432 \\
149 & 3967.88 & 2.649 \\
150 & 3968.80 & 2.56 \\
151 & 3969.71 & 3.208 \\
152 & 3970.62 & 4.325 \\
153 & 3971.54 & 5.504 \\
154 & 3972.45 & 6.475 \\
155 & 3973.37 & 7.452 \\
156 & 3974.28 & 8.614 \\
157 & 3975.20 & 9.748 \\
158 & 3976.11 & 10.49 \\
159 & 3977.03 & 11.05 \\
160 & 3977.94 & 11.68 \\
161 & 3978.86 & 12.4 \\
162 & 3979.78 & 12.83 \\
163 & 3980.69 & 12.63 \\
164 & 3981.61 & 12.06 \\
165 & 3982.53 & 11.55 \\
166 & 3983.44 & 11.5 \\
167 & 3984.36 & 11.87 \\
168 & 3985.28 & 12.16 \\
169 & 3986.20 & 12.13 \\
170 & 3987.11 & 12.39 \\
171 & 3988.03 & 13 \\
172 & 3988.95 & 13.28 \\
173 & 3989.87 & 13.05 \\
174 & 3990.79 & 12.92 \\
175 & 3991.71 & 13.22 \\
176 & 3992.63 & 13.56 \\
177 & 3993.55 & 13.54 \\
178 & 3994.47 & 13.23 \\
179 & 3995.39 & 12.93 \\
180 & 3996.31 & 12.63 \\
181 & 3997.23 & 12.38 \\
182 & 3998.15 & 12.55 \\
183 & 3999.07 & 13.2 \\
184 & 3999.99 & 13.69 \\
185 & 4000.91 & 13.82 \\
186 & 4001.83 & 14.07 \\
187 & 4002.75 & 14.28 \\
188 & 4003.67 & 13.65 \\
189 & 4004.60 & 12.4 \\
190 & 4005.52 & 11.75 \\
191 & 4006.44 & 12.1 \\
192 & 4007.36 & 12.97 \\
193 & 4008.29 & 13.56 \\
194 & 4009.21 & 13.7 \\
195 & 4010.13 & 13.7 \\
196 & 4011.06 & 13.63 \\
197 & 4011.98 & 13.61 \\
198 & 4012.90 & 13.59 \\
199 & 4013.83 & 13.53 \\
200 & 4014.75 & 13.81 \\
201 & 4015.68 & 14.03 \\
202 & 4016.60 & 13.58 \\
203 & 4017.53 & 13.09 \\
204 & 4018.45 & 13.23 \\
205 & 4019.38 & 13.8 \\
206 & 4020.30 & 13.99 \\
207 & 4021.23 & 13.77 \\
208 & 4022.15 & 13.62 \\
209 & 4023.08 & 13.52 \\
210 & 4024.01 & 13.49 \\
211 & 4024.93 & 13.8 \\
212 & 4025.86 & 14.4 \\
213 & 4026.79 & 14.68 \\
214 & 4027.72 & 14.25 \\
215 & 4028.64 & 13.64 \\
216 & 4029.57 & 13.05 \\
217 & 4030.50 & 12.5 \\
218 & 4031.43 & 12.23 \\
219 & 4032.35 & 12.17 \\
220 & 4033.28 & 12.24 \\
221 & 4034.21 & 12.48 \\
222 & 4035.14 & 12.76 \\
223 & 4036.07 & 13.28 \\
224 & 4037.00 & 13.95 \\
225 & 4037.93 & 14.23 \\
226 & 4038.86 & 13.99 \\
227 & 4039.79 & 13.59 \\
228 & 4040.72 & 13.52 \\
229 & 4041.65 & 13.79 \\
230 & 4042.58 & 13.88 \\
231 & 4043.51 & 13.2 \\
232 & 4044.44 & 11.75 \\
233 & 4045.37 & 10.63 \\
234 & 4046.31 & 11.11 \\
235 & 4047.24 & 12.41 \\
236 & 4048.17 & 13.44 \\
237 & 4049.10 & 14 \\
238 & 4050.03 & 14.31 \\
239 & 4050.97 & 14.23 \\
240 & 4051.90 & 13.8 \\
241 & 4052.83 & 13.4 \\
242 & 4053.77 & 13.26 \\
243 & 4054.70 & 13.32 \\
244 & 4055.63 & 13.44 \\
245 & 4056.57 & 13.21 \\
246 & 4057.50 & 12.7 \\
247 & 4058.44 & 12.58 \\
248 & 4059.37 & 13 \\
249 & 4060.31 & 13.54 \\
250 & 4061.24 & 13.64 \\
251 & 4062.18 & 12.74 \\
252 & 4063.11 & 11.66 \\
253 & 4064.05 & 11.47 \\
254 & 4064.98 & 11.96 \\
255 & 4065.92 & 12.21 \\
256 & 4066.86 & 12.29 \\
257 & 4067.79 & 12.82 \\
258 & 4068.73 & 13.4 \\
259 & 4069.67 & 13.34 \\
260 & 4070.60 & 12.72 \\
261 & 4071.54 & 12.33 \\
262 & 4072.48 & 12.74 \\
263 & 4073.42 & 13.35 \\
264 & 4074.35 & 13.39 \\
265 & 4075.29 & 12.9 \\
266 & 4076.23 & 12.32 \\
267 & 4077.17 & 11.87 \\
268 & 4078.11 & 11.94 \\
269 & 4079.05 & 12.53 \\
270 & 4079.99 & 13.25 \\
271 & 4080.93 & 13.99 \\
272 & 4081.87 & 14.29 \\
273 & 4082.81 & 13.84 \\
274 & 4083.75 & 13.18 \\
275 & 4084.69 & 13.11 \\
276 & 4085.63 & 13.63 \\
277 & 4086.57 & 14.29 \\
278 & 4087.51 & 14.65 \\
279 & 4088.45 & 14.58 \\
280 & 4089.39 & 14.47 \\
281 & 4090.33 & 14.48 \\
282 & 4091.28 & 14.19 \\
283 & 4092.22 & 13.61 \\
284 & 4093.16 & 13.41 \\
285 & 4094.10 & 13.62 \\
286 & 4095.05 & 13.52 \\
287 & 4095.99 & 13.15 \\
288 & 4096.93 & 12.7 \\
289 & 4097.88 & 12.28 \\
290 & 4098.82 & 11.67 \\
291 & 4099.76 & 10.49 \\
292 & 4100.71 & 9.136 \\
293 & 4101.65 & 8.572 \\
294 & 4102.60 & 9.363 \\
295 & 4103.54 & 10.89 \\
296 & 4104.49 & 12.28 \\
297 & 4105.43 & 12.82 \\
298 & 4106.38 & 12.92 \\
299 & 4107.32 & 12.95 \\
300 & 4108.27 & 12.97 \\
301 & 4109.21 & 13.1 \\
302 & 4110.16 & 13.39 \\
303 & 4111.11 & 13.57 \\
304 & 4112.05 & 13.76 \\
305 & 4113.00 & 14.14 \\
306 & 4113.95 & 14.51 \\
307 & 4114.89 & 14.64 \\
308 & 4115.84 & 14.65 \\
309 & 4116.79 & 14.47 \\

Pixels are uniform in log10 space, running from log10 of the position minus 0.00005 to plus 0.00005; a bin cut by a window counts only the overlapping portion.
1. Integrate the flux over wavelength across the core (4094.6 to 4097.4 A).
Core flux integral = 37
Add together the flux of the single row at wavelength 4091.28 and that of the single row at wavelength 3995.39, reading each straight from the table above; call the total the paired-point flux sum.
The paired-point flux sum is 27.1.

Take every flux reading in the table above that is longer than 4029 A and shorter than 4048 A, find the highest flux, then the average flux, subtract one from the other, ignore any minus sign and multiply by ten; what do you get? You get 14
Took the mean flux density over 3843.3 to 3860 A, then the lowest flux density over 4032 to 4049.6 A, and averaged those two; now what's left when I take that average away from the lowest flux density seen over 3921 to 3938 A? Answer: -8.9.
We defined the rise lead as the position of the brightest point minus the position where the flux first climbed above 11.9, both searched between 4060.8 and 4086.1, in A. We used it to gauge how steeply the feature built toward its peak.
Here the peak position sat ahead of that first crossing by 20.6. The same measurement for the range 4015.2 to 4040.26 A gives 11.1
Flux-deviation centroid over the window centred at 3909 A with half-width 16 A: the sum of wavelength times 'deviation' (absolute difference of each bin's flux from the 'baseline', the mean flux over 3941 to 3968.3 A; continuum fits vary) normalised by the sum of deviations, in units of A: 3908.3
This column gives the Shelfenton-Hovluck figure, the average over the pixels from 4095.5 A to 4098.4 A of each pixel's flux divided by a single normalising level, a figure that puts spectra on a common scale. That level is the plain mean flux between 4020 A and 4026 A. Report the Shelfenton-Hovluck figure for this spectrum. 0.92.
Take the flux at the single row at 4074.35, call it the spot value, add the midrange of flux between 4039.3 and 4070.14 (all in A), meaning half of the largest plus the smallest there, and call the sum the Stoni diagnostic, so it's 26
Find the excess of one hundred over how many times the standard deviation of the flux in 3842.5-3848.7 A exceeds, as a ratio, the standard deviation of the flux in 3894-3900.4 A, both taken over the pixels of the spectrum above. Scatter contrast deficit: 98.7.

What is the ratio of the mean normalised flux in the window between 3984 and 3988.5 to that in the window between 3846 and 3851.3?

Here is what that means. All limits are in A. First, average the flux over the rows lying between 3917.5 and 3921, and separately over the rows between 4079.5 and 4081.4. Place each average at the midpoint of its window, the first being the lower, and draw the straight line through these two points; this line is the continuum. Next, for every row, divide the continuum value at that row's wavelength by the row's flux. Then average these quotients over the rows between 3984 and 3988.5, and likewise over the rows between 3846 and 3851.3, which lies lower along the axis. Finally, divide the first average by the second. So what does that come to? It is 1.17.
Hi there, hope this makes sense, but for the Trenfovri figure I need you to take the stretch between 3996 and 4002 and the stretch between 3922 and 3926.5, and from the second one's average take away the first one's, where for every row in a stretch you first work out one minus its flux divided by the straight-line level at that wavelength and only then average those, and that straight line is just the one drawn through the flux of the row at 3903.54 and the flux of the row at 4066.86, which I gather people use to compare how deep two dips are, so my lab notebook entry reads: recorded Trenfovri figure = 0.22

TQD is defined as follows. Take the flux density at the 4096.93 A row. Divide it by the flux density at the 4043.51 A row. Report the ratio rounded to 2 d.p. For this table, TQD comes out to 0.96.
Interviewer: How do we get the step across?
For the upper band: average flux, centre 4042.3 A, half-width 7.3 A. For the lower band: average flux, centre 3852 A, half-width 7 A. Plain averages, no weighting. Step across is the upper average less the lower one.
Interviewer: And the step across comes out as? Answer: 1.7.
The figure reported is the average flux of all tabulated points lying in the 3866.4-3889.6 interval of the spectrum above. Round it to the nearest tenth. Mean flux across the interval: 10.3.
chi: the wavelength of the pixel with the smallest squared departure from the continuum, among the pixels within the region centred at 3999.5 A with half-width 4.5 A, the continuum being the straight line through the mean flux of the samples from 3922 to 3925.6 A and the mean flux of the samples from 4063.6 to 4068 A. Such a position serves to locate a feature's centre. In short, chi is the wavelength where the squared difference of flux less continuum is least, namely 3997.23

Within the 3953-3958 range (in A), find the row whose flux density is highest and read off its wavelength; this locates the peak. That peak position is 3957.84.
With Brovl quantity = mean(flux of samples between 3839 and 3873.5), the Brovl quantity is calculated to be 11.0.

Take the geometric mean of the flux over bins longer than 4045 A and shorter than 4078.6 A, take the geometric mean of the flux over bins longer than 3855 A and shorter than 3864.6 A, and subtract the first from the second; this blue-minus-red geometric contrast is -2.0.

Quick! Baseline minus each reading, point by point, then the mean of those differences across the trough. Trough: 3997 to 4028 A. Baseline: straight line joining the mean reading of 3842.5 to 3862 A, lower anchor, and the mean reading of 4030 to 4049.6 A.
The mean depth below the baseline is -0.9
